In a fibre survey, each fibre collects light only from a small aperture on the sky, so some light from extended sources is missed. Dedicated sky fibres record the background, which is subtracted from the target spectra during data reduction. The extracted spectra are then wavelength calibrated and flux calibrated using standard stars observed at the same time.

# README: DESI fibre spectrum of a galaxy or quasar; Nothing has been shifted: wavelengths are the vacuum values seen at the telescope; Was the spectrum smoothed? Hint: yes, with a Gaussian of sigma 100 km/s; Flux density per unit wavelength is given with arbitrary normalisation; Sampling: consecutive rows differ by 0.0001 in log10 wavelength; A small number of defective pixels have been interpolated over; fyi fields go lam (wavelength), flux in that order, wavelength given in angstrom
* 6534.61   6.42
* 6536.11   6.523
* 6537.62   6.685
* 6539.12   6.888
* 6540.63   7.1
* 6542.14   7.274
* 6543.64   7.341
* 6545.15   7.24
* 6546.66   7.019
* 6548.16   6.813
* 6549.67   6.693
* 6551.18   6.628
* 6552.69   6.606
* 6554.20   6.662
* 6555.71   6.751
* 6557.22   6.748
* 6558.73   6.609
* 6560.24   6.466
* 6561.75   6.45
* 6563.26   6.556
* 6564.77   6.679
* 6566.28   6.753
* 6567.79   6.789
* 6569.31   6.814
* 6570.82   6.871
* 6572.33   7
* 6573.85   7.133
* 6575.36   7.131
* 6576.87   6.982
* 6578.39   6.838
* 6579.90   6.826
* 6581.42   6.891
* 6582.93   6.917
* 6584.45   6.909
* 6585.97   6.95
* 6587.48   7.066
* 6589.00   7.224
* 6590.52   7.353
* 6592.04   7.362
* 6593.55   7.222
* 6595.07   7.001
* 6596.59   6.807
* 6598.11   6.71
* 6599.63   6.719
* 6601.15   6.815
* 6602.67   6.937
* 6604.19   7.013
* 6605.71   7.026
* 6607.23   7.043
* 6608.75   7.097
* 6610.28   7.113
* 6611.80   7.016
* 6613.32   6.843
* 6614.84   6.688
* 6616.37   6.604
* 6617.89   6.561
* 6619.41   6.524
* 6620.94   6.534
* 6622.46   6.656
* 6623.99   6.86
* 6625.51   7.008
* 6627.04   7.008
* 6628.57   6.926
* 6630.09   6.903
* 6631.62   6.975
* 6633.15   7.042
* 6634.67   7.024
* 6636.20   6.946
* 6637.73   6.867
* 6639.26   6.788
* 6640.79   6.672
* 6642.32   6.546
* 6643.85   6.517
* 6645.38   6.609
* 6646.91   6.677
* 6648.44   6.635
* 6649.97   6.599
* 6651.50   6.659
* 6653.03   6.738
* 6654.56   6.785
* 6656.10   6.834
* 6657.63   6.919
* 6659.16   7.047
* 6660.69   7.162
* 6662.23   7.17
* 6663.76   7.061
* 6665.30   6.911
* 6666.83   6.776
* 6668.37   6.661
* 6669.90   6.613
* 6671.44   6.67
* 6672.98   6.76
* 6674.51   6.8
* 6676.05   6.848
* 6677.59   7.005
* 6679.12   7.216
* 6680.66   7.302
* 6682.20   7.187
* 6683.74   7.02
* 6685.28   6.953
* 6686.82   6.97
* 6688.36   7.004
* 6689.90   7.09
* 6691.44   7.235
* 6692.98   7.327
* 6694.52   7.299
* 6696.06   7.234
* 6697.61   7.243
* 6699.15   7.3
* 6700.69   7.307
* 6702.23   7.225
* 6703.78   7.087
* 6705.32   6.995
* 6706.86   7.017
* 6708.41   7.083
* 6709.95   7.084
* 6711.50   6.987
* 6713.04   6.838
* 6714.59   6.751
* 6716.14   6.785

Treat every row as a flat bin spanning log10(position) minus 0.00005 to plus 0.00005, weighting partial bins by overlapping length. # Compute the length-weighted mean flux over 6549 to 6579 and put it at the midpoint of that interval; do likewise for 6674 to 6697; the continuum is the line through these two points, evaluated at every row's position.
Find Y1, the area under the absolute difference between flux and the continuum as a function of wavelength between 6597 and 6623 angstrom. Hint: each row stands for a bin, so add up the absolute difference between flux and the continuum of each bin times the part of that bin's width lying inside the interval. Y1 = 5.1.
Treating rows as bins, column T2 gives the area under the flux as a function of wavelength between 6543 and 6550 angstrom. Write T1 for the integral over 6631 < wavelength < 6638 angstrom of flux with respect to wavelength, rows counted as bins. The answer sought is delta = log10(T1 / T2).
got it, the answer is -0.004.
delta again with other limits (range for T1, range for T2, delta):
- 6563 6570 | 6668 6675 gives 0.001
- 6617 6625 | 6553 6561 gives 0.000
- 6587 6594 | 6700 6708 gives -0.050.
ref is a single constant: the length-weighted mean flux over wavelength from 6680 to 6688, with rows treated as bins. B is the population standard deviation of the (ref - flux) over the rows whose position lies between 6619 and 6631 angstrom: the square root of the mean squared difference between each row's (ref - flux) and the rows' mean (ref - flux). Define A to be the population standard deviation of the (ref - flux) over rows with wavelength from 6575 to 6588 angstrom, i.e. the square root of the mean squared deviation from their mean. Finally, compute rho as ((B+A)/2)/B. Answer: 0.75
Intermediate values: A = 0.10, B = 0.19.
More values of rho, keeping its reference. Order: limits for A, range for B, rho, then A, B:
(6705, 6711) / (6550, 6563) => 0.69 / 0.04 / 0.10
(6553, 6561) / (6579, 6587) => 1.78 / 0.11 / 0.04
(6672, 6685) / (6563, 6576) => 1.01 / 0.19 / 0.19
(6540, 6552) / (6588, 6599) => 1.03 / 0.26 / 0.24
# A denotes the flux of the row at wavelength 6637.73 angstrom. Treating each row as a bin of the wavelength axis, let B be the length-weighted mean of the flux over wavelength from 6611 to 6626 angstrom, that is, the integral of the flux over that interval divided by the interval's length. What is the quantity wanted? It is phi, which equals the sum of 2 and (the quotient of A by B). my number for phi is 3.02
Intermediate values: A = 6.867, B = 6.73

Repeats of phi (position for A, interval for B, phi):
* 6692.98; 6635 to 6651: 3.09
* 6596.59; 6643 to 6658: 3.02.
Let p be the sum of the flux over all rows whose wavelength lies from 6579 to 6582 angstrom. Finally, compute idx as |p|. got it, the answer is 13.72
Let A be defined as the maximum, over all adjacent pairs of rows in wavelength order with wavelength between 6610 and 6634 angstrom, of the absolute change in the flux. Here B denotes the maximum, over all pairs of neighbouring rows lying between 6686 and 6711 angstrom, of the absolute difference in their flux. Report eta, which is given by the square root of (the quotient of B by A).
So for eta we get 0.84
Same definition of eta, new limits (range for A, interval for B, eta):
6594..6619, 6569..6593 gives 0.90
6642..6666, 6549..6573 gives 0.98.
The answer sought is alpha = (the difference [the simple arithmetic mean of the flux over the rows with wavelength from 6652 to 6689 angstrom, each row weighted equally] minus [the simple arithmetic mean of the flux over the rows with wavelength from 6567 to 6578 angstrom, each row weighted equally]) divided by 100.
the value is -0.0003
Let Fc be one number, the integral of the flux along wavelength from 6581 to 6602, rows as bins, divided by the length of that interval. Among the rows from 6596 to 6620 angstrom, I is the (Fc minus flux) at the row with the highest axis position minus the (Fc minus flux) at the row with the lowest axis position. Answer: 0.3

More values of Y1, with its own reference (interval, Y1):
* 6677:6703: 3.2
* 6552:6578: 3.7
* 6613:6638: 3.8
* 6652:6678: 5.6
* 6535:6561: 5.6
